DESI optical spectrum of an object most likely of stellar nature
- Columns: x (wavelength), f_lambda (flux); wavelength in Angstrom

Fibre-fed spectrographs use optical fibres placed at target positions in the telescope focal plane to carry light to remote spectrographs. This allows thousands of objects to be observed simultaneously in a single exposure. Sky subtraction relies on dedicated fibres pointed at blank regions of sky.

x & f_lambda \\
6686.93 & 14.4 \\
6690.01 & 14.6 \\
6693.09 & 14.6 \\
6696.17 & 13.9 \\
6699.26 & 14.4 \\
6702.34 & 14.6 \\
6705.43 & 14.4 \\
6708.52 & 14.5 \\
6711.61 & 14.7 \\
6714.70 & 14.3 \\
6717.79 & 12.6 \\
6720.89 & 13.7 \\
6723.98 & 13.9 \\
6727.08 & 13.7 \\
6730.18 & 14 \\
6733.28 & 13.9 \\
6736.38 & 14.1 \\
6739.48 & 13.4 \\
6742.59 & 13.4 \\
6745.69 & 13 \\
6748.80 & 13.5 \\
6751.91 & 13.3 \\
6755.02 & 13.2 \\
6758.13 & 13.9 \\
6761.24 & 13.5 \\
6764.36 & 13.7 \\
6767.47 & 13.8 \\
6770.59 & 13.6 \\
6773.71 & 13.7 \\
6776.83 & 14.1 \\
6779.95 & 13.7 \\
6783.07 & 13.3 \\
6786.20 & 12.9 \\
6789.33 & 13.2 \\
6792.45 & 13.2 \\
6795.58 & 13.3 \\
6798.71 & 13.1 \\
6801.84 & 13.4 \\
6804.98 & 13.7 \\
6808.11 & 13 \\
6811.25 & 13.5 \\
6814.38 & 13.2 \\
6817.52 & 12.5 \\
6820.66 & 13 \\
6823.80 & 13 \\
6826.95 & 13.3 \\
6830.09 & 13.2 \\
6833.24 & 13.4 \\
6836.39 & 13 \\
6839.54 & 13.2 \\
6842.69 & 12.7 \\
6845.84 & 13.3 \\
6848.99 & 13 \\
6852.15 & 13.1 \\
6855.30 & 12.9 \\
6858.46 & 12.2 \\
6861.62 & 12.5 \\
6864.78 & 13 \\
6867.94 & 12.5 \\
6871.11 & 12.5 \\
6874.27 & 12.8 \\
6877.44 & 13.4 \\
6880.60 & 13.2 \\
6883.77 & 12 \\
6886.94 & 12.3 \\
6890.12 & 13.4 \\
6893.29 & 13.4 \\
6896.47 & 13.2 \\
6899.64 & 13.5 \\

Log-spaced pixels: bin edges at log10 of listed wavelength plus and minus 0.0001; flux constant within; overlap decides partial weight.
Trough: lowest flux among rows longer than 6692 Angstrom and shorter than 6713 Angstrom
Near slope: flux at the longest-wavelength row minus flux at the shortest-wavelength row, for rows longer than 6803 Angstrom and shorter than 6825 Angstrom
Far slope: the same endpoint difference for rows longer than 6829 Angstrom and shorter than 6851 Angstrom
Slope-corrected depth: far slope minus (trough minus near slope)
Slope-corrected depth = -14.8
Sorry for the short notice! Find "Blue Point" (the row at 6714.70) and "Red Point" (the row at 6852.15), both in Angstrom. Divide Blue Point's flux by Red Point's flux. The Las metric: 1.09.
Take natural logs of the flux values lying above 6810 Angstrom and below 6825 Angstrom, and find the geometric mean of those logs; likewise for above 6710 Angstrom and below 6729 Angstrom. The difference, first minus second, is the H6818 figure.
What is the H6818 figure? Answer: -0.057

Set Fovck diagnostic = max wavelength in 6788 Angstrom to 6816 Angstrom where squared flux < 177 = 6814.38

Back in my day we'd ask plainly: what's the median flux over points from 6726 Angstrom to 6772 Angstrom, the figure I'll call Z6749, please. 13.6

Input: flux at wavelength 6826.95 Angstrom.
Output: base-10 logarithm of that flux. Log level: 1.12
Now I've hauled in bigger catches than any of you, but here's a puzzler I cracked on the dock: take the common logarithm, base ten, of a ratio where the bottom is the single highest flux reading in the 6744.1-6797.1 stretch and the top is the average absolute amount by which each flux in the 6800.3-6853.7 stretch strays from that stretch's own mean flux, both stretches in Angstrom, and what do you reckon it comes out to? -1.81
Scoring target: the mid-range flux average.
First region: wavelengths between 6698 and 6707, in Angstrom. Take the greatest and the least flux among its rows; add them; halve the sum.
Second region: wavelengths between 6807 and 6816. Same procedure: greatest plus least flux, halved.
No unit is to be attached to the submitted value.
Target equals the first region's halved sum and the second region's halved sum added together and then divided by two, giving 13.9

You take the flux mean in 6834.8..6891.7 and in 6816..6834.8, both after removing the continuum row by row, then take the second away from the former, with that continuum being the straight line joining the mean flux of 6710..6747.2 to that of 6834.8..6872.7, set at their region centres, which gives 0.04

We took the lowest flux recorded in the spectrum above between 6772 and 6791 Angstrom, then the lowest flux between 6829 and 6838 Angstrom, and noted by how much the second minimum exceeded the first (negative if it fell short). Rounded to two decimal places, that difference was 0.10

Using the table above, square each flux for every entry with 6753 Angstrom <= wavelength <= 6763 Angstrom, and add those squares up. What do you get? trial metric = 550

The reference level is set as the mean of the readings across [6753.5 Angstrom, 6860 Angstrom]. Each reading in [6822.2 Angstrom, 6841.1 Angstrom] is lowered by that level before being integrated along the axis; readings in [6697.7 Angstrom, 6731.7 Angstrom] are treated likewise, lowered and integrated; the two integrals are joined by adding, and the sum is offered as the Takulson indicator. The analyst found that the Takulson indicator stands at 26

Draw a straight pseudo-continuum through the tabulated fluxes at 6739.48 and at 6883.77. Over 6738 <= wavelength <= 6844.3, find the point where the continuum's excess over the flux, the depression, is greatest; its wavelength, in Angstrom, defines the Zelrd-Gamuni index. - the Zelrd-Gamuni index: 6745.69 Angstrom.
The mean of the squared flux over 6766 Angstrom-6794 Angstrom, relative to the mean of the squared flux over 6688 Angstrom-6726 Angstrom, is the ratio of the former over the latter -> 0.905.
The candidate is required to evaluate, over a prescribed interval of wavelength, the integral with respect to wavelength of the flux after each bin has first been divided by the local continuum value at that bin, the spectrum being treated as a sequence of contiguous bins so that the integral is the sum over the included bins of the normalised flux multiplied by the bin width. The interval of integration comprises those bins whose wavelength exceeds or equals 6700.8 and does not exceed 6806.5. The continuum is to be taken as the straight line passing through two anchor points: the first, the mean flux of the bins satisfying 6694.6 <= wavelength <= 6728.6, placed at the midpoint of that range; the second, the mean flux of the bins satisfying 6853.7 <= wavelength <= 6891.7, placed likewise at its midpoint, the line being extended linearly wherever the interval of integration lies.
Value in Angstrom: 105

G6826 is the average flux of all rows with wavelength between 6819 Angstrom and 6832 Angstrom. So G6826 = 13.1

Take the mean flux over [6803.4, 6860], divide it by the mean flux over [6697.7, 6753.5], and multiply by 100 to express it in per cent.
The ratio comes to 94.3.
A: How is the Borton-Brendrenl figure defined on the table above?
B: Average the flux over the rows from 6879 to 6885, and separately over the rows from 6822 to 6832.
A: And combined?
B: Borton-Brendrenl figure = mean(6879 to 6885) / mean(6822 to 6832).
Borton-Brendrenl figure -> 0.96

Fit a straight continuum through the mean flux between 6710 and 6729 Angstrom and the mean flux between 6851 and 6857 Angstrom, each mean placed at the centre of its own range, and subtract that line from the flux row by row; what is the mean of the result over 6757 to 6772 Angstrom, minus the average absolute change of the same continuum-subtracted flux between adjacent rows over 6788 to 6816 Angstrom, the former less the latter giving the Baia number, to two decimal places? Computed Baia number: -0.15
